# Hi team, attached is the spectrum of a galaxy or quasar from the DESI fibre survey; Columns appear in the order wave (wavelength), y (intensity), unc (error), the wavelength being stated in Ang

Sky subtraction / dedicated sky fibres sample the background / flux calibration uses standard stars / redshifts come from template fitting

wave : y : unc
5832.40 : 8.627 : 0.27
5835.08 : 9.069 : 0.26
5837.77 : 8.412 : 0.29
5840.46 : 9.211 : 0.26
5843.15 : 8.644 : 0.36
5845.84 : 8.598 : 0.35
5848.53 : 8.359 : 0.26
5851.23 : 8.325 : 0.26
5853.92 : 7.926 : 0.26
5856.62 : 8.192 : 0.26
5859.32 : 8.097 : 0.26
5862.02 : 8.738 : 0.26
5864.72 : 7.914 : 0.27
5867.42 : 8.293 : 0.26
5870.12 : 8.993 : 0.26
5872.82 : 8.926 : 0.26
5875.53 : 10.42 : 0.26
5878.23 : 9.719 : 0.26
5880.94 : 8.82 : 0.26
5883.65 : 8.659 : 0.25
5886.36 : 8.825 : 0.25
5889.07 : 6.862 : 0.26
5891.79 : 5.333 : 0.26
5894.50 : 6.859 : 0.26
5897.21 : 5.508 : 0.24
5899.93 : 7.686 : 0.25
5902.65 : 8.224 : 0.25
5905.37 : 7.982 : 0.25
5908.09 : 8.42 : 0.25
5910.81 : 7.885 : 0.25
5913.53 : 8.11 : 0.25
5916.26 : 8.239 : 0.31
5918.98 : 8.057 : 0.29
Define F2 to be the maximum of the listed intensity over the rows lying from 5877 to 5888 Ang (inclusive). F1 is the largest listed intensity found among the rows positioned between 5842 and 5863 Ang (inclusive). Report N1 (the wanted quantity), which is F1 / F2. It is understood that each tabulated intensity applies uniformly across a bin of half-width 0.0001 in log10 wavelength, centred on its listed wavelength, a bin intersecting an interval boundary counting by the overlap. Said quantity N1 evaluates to 0.90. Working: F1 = 8.738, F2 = 9.719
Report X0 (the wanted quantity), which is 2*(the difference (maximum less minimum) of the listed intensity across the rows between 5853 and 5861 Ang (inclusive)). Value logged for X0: 0.5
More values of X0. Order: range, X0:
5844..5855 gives 1.3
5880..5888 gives 0.3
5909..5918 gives 0.7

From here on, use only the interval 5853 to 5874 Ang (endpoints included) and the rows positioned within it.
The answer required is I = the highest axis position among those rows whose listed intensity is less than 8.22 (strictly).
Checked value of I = 5864.72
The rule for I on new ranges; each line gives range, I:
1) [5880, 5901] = 5899.93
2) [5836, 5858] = 5856.62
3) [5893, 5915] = 5913.53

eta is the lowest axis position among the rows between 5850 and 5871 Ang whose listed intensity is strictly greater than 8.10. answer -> 5851.23 Ang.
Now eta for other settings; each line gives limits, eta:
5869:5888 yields 5870.12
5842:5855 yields 5843.15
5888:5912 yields 5902.65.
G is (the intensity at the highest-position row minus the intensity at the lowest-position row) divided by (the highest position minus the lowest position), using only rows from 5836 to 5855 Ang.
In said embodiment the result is -0.03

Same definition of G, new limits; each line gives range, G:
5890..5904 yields 0.27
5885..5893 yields -0.64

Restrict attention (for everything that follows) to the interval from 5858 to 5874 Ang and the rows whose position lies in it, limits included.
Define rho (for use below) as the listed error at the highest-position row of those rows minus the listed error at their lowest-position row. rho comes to 0.000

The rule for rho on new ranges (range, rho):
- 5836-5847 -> 0.060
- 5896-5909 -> 0.010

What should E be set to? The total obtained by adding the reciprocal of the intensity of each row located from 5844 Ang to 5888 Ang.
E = 1.9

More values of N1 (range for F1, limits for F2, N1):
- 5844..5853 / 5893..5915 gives 1.02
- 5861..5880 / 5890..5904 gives 1.27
